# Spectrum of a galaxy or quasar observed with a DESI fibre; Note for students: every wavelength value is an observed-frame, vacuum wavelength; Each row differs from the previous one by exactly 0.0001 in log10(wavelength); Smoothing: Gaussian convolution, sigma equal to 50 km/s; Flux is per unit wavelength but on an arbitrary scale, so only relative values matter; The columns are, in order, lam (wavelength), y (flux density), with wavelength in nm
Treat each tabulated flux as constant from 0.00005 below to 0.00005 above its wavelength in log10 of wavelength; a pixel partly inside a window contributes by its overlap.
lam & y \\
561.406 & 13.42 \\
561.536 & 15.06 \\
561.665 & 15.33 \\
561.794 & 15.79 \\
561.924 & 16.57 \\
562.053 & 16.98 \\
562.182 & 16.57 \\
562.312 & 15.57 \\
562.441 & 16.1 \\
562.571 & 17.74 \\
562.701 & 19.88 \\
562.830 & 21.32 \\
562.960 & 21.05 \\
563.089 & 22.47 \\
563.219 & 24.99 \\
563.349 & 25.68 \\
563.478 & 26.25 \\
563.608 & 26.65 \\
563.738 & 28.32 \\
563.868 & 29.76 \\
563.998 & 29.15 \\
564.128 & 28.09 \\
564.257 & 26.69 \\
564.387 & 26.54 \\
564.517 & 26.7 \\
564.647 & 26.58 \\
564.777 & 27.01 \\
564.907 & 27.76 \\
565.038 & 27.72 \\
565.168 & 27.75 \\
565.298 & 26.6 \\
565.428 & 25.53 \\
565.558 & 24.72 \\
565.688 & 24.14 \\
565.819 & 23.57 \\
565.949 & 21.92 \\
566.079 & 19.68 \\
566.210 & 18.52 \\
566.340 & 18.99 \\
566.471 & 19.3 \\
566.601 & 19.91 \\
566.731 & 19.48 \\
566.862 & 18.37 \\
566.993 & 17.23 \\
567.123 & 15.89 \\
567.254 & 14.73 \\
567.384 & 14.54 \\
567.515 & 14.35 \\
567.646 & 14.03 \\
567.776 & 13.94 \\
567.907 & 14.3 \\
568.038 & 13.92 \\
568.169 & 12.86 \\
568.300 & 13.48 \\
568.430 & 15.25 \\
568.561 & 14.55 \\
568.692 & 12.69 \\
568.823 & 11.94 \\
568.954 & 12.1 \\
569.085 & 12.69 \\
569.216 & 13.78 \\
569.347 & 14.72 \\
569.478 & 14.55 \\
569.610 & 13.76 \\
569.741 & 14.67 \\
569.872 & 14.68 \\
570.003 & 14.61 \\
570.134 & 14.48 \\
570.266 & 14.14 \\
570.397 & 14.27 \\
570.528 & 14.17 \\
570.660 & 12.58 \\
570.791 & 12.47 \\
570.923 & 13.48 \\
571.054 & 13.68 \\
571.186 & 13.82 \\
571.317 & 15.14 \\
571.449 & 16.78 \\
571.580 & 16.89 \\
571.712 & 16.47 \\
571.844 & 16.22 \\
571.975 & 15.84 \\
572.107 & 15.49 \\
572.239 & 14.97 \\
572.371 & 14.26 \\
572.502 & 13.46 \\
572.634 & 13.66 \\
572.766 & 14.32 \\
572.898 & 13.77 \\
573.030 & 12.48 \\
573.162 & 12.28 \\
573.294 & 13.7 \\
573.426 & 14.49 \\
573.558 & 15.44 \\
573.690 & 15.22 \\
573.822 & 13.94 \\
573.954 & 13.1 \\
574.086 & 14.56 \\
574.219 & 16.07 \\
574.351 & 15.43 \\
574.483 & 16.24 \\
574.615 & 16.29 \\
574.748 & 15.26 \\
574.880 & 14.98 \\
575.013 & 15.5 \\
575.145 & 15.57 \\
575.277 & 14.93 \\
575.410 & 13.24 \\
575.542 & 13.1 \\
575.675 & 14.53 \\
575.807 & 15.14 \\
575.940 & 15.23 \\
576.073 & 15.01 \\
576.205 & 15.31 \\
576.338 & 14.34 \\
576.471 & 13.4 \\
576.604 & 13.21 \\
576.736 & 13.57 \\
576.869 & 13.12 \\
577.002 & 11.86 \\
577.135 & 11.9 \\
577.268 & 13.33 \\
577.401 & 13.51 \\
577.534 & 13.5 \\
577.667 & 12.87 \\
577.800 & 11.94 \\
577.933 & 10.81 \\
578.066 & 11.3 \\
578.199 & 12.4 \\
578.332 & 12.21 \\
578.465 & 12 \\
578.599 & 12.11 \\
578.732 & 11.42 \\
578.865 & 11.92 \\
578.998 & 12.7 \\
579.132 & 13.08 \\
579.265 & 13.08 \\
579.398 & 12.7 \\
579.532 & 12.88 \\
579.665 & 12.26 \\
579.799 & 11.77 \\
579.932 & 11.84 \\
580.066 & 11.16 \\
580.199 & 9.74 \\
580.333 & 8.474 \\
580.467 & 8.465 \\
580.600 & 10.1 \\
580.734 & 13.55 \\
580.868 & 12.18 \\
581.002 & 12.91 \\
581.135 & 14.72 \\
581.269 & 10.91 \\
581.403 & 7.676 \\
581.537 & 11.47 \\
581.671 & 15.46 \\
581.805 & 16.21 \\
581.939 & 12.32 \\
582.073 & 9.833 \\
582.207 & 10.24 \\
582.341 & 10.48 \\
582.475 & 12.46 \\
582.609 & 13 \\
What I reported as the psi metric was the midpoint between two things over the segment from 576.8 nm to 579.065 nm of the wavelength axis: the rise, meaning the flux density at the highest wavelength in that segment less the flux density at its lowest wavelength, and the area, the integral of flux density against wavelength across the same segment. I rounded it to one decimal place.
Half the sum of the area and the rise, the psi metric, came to 13.7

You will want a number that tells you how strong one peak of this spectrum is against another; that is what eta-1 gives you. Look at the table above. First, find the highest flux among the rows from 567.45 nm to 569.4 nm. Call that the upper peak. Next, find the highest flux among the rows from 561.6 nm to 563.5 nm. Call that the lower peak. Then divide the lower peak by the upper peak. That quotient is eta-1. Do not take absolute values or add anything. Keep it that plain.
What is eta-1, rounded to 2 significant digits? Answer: 1.7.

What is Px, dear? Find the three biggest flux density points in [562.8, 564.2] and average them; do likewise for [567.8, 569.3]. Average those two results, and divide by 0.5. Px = 44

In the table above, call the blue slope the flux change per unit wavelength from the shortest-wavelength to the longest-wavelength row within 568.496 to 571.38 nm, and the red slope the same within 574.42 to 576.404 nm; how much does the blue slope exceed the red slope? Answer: 1.2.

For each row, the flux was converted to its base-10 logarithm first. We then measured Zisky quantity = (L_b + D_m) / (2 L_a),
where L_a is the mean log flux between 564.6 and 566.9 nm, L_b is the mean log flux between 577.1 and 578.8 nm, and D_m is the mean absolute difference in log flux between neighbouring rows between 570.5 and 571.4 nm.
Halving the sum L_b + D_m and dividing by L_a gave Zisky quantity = 0.408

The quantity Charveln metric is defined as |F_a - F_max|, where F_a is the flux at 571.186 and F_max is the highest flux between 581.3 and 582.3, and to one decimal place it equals 2.4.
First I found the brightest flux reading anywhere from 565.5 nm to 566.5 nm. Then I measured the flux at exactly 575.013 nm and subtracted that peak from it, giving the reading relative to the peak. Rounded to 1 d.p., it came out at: -9.2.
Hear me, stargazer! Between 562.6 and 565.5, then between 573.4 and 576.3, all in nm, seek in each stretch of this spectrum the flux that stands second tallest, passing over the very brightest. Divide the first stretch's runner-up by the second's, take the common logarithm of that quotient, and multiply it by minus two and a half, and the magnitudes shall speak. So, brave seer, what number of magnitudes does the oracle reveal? -0.6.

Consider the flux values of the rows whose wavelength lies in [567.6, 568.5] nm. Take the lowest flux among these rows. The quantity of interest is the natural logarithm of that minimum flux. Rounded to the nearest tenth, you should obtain 2.6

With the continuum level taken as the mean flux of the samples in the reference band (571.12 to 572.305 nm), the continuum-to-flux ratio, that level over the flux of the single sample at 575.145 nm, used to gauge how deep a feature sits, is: 1.0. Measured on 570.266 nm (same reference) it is 1.1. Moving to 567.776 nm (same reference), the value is 1.1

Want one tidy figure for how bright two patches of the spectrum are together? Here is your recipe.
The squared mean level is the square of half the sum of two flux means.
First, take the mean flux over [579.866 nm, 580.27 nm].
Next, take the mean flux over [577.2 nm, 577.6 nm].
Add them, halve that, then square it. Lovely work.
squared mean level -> 148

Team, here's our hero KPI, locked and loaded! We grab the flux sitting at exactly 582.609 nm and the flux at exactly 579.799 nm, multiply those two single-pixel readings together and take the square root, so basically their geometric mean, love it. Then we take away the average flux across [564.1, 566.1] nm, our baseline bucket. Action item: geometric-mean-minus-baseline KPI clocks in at -13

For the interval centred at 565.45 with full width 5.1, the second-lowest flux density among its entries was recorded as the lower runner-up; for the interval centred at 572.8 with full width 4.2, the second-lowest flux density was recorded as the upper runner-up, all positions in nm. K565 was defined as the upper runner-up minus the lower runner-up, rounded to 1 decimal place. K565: -1.6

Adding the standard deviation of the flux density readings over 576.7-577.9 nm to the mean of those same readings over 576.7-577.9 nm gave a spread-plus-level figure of 13.5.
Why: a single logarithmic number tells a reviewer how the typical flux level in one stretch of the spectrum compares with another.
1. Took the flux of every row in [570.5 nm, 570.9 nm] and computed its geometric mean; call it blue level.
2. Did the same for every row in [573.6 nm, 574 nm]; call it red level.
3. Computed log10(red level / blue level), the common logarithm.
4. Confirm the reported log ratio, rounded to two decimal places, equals 0.03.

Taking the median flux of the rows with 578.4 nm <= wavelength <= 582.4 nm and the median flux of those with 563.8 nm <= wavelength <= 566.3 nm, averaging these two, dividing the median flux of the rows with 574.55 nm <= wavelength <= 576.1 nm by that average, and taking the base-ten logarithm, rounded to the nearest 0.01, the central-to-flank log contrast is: -0.11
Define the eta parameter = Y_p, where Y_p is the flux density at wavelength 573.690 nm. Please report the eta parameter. 15.22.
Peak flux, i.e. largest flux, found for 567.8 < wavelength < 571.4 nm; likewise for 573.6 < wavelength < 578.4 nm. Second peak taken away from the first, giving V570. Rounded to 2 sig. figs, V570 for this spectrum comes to -1.0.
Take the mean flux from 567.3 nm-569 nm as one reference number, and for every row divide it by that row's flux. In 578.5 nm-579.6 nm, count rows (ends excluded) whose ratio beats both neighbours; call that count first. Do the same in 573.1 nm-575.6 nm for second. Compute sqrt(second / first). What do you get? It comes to 1.2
